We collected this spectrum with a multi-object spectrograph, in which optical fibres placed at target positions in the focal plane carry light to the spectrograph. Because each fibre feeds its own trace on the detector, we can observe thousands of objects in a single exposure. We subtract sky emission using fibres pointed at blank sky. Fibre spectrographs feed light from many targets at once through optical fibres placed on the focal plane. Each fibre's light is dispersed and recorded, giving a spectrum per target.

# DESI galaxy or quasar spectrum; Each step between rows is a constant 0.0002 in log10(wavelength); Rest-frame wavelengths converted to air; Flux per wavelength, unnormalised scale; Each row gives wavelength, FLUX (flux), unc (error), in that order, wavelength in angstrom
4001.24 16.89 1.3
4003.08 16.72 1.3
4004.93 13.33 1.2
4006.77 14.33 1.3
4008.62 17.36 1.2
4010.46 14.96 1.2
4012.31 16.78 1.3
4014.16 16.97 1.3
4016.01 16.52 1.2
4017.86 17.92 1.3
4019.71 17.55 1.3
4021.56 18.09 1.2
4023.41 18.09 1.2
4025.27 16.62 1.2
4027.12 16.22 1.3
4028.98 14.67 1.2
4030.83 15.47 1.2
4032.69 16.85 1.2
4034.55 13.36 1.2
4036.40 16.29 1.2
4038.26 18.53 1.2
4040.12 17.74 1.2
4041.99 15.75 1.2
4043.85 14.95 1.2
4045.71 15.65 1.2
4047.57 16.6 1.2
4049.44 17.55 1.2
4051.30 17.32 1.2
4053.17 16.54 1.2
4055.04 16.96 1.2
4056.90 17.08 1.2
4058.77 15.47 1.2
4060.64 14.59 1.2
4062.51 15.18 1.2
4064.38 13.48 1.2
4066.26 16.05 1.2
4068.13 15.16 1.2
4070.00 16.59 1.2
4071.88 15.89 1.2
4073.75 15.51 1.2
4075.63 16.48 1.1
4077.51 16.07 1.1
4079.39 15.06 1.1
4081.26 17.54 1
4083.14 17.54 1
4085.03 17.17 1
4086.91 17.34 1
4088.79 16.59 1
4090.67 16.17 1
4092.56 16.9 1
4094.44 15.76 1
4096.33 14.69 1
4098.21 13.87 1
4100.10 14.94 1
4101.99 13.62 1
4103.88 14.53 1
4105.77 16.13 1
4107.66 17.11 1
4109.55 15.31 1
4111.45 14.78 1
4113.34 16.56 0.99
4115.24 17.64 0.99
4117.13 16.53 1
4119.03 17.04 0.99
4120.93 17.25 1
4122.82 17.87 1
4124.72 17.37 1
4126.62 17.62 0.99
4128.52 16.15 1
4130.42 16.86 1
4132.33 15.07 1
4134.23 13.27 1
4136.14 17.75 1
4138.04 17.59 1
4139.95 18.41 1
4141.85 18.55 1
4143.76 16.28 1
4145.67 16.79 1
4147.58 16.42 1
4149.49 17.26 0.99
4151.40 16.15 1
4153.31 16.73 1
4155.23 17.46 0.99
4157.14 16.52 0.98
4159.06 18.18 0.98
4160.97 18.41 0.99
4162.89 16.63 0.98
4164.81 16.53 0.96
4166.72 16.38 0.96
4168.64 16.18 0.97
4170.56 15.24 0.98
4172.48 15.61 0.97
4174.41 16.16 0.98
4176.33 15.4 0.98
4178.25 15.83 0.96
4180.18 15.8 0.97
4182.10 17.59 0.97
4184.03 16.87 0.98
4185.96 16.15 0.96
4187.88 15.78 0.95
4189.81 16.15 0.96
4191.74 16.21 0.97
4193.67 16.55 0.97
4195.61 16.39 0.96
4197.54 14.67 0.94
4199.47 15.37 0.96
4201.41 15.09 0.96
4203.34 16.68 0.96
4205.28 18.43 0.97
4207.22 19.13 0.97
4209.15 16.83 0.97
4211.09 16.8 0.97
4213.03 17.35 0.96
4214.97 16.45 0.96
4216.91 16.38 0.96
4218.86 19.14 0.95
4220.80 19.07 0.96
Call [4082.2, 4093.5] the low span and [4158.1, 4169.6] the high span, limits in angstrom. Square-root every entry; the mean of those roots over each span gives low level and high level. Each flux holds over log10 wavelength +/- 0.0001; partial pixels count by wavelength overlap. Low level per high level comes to 1.00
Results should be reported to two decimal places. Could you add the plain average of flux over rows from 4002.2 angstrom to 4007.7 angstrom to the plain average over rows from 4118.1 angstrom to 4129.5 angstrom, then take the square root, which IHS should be 5.66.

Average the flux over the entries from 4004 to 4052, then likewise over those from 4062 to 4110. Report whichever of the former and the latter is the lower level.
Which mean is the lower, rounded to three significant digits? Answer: 15.8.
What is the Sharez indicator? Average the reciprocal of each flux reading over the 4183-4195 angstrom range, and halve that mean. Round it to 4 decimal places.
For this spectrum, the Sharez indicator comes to 0.0307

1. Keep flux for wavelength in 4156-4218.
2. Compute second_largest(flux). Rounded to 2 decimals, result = 18.43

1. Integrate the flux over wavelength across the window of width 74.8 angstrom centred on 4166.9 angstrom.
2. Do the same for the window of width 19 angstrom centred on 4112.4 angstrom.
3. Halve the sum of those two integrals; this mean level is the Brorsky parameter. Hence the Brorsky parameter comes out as 769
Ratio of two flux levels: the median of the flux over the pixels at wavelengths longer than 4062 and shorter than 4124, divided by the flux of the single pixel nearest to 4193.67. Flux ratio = 0.97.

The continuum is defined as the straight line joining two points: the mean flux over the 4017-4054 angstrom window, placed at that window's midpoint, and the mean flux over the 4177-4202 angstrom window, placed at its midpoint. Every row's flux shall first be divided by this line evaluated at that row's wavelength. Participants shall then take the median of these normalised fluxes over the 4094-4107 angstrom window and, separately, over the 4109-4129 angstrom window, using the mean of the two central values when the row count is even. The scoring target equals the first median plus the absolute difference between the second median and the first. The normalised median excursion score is 1.046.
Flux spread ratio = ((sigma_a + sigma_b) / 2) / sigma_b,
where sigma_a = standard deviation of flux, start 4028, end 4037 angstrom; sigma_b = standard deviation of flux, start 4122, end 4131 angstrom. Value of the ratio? 1.51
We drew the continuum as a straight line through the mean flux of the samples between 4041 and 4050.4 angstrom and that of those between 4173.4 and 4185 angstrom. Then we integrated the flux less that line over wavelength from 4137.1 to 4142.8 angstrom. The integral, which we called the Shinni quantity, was 11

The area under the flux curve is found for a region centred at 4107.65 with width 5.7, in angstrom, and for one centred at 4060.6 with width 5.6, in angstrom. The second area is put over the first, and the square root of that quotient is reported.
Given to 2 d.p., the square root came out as 0.96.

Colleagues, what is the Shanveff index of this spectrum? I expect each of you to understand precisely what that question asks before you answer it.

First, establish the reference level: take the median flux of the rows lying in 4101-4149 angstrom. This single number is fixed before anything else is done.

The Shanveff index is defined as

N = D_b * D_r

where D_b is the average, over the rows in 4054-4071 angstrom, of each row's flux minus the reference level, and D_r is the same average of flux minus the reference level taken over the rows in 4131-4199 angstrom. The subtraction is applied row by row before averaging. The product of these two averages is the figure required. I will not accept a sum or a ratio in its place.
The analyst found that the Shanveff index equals 0.36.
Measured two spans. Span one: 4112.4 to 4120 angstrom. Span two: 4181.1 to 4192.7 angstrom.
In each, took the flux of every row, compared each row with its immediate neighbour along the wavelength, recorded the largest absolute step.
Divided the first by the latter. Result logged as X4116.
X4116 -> 1.5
